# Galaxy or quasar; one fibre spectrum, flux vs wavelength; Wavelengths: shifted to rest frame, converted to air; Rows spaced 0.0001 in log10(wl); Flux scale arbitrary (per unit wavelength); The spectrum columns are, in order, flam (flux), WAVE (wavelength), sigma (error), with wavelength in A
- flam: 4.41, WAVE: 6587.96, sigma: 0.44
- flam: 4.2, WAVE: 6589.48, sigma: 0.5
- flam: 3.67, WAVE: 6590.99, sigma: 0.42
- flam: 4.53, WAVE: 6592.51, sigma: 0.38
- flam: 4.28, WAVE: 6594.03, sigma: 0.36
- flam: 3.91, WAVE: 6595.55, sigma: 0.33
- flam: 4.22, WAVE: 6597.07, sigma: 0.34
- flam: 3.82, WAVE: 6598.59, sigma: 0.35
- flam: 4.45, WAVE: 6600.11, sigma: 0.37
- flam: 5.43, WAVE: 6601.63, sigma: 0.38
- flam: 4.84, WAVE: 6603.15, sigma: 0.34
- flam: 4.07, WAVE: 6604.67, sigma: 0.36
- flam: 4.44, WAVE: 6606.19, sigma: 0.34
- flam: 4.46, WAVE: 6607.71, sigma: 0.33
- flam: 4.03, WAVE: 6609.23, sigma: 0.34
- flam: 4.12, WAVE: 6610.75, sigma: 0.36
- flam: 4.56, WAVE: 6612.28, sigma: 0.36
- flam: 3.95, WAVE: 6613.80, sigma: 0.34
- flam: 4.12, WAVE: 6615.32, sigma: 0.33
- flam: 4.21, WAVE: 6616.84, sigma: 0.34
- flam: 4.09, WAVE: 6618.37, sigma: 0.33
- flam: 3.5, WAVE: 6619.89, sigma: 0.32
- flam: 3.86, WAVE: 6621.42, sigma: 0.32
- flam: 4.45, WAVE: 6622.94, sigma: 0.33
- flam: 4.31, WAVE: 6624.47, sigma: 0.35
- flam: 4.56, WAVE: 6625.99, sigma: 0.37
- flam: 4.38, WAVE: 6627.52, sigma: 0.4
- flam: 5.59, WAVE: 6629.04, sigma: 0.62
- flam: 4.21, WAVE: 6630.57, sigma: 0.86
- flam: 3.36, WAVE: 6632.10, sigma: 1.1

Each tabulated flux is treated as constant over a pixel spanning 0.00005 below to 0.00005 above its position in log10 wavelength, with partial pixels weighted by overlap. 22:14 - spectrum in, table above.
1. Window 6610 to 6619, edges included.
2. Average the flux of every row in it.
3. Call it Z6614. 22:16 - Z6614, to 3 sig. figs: 4.17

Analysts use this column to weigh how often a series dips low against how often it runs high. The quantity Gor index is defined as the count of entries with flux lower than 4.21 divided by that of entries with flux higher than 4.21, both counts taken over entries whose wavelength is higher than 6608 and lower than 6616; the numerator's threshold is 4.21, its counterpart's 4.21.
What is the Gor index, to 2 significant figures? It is 4.0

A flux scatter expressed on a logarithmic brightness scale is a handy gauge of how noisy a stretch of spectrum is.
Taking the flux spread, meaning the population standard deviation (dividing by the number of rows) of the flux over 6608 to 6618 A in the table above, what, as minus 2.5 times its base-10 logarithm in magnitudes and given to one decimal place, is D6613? 1.8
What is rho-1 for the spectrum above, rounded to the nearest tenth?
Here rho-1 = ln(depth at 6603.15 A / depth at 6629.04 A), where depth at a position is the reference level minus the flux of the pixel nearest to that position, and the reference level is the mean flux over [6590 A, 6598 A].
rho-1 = -0.7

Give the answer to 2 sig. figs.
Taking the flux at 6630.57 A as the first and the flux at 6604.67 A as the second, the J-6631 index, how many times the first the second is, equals 0.97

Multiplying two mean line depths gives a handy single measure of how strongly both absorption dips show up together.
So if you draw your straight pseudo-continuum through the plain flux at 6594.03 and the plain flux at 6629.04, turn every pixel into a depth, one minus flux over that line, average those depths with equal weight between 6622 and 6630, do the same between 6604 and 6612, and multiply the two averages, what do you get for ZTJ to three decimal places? 0.018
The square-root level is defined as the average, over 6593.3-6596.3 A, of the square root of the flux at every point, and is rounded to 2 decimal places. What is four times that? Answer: 8.09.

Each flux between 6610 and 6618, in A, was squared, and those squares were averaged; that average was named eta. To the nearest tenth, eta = 17.6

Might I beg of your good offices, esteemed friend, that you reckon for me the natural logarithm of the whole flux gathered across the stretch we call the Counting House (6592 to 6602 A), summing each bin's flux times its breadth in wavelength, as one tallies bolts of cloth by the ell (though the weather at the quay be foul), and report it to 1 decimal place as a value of 3.8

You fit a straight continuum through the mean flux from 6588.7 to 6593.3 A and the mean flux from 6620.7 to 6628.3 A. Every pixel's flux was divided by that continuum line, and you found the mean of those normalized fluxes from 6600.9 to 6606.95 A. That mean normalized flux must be 1.12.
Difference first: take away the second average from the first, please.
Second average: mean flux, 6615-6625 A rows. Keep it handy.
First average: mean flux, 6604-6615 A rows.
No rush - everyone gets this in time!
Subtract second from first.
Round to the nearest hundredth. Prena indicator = 0.16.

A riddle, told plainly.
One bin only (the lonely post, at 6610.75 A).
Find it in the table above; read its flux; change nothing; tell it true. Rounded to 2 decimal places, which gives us 4.12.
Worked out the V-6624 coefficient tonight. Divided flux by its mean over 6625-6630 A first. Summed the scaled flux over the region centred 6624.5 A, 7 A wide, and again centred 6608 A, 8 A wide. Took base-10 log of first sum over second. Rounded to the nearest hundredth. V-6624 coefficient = 0.01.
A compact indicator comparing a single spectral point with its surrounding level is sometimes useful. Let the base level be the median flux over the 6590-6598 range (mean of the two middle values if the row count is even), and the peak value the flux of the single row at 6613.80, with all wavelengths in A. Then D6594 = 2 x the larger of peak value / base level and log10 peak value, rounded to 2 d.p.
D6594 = 1.87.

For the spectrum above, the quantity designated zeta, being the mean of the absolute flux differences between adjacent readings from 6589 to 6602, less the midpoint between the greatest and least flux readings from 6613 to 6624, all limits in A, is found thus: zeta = -3.43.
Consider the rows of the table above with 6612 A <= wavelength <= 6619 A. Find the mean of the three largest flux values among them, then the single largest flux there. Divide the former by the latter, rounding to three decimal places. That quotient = 0.942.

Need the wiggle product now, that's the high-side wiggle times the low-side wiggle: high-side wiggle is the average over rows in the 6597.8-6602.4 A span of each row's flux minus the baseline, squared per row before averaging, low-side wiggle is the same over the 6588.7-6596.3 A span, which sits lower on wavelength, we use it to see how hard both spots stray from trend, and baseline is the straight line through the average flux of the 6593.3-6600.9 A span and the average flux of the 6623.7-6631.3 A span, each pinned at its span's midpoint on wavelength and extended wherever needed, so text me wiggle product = 0.05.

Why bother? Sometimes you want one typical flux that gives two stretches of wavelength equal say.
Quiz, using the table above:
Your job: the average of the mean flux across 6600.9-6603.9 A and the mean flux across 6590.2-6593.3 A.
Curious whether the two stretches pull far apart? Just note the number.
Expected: 4.62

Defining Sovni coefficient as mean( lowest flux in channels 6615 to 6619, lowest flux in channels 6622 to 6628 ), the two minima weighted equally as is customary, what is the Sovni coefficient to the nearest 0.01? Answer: 4.20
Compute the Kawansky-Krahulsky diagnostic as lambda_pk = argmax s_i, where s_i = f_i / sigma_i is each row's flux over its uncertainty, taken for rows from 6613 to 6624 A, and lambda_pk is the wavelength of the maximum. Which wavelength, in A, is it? 6622.94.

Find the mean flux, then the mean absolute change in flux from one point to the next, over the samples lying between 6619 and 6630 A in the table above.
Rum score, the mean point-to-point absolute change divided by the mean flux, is 0.104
